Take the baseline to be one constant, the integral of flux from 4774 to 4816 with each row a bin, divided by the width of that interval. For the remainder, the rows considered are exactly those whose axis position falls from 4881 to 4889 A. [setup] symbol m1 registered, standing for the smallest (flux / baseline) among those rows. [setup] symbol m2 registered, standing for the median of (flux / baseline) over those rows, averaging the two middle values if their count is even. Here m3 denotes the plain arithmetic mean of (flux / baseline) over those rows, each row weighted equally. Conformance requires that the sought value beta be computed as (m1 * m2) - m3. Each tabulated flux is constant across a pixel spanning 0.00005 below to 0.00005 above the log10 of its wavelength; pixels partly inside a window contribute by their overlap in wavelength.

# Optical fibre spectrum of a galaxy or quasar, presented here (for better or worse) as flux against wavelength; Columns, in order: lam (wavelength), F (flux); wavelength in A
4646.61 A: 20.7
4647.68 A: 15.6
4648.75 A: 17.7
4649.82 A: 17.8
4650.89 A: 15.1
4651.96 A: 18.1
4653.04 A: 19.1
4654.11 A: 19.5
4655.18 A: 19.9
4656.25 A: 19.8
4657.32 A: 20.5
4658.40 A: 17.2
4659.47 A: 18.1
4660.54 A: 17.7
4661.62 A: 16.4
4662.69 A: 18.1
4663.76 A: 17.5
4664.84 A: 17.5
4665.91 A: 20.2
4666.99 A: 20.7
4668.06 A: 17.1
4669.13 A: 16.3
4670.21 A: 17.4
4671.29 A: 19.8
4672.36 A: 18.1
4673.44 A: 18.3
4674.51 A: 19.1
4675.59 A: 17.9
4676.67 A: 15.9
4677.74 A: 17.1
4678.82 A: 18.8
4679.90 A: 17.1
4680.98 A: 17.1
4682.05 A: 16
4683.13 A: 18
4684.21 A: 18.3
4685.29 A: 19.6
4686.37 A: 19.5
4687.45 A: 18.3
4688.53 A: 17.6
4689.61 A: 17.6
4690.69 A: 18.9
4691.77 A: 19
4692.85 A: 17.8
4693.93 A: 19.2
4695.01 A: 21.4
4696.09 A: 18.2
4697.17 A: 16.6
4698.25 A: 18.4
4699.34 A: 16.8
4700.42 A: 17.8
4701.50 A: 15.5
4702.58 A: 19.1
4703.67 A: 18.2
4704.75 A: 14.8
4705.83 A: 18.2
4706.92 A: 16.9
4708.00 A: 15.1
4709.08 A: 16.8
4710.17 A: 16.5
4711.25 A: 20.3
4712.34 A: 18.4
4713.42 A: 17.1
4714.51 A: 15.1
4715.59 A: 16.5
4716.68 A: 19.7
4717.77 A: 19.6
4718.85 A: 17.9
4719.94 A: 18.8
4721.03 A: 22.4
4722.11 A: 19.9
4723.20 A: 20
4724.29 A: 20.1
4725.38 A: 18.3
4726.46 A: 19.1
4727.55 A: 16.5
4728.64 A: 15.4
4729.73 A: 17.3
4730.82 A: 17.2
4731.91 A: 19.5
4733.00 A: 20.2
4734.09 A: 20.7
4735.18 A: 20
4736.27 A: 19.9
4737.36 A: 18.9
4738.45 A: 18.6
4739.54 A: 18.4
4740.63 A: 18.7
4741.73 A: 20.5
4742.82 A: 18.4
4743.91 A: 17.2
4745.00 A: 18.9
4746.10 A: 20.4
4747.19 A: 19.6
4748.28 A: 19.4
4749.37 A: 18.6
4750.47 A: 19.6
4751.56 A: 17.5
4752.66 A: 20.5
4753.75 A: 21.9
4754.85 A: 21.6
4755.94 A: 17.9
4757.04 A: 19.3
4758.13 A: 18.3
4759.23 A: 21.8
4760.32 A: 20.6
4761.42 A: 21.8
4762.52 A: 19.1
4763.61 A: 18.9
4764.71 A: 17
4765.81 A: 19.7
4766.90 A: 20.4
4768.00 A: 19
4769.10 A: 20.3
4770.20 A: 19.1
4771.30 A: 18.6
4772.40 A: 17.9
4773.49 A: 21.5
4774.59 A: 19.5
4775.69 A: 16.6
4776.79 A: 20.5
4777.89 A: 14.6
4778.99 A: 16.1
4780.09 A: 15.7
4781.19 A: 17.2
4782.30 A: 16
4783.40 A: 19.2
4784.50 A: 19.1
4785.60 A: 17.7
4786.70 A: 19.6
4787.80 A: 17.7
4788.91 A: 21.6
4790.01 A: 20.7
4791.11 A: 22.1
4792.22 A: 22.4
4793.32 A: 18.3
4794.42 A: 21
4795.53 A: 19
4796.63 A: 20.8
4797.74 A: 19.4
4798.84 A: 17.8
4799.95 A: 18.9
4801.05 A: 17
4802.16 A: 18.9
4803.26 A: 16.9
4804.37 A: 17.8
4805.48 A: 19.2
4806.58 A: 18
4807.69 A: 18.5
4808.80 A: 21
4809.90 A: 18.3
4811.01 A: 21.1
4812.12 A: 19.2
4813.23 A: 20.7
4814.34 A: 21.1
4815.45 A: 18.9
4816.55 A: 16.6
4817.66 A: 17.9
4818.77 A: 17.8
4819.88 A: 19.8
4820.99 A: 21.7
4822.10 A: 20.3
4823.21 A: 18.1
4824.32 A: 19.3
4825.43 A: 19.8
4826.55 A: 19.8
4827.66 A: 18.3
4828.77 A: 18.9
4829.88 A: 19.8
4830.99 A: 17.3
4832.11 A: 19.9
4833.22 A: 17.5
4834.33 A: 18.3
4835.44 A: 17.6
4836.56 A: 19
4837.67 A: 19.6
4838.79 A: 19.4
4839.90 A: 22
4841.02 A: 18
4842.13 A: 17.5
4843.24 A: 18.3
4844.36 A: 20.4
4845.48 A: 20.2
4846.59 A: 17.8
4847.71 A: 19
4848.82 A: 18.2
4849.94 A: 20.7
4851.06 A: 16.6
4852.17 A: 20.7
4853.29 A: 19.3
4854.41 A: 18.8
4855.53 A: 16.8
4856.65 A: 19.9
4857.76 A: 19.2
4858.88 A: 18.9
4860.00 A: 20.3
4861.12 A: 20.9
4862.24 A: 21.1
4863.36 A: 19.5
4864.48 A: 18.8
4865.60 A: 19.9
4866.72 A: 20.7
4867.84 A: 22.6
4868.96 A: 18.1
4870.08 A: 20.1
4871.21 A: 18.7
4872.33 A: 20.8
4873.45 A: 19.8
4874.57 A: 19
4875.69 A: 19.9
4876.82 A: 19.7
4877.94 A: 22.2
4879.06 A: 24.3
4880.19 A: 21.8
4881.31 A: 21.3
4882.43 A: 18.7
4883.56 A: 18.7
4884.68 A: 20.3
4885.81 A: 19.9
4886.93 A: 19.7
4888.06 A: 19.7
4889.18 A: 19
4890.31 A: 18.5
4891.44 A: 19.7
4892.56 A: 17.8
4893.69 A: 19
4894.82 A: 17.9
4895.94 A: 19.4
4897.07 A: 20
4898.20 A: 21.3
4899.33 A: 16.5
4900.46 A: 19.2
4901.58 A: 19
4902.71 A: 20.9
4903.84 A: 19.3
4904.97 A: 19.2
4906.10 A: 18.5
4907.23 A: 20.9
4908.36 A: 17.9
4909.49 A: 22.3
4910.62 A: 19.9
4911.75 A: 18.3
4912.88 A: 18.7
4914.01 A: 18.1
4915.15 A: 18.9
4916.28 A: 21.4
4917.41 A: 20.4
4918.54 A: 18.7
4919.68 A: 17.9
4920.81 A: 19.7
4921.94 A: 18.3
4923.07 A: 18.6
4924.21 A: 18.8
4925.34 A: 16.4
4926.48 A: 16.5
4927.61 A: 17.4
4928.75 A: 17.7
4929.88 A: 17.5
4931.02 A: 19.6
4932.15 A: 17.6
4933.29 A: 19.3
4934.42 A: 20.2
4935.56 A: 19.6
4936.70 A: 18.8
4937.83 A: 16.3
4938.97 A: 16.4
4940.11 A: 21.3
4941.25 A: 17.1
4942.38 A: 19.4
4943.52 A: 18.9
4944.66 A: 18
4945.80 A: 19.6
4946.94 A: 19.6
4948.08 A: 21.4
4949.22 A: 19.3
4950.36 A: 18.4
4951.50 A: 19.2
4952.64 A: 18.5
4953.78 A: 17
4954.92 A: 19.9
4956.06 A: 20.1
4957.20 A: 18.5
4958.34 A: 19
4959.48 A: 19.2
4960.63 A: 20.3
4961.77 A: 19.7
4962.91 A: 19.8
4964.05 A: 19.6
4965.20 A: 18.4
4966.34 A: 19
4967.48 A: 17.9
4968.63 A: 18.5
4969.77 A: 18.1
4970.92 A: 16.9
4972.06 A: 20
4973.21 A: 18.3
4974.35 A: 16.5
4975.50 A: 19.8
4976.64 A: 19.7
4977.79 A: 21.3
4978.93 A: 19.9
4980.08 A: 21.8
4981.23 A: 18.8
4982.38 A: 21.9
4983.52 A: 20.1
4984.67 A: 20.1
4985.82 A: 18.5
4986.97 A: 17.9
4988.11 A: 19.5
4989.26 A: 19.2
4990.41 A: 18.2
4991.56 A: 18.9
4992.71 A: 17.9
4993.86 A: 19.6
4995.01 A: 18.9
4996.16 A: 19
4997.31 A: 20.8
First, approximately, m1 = 0.99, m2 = 1.04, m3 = 1.05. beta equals -0.01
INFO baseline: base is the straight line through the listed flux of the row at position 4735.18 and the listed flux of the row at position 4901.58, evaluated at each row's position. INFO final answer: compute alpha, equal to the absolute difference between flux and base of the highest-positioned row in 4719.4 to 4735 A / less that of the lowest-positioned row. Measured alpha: -0.60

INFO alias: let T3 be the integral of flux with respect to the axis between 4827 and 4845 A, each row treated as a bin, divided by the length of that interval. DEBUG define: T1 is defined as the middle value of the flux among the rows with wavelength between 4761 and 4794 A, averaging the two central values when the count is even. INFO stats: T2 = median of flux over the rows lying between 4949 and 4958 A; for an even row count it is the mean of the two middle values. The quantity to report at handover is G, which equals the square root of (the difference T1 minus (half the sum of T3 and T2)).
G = 0.5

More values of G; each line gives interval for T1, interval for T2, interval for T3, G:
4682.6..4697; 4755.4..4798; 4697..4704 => 0.0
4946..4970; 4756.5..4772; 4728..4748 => 0.4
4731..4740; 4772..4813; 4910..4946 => 1.0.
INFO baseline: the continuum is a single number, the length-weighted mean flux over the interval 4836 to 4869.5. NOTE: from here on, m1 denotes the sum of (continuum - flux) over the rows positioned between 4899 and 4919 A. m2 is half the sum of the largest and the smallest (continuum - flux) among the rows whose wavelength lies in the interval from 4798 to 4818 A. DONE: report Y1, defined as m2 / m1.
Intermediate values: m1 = 1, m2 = 0.6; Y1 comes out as 0.4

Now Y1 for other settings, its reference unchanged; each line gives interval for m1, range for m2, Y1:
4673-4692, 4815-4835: 0.0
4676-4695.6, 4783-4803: 0.0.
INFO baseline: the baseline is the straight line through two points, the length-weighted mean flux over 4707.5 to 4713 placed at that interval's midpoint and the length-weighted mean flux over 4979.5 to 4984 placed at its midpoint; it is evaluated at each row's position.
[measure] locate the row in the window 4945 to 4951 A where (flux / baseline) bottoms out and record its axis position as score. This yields 4950.36 A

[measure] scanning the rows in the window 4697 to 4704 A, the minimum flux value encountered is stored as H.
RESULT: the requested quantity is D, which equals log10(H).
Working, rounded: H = 15.5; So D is 1.19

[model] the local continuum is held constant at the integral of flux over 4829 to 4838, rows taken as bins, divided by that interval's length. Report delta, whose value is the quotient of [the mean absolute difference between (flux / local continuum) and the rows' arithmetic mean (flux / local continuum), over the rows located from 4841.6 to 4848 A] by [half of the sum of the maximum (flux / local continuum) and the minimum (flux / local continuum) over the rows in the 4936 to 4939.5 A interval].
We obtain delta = 0.057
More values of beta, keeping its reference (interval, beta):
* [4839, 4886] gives -0.12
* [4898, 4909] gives -0.13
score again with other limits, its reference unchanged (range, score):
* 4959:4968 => 4967.48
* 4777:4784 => 4777.89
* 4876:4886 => 4883.56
